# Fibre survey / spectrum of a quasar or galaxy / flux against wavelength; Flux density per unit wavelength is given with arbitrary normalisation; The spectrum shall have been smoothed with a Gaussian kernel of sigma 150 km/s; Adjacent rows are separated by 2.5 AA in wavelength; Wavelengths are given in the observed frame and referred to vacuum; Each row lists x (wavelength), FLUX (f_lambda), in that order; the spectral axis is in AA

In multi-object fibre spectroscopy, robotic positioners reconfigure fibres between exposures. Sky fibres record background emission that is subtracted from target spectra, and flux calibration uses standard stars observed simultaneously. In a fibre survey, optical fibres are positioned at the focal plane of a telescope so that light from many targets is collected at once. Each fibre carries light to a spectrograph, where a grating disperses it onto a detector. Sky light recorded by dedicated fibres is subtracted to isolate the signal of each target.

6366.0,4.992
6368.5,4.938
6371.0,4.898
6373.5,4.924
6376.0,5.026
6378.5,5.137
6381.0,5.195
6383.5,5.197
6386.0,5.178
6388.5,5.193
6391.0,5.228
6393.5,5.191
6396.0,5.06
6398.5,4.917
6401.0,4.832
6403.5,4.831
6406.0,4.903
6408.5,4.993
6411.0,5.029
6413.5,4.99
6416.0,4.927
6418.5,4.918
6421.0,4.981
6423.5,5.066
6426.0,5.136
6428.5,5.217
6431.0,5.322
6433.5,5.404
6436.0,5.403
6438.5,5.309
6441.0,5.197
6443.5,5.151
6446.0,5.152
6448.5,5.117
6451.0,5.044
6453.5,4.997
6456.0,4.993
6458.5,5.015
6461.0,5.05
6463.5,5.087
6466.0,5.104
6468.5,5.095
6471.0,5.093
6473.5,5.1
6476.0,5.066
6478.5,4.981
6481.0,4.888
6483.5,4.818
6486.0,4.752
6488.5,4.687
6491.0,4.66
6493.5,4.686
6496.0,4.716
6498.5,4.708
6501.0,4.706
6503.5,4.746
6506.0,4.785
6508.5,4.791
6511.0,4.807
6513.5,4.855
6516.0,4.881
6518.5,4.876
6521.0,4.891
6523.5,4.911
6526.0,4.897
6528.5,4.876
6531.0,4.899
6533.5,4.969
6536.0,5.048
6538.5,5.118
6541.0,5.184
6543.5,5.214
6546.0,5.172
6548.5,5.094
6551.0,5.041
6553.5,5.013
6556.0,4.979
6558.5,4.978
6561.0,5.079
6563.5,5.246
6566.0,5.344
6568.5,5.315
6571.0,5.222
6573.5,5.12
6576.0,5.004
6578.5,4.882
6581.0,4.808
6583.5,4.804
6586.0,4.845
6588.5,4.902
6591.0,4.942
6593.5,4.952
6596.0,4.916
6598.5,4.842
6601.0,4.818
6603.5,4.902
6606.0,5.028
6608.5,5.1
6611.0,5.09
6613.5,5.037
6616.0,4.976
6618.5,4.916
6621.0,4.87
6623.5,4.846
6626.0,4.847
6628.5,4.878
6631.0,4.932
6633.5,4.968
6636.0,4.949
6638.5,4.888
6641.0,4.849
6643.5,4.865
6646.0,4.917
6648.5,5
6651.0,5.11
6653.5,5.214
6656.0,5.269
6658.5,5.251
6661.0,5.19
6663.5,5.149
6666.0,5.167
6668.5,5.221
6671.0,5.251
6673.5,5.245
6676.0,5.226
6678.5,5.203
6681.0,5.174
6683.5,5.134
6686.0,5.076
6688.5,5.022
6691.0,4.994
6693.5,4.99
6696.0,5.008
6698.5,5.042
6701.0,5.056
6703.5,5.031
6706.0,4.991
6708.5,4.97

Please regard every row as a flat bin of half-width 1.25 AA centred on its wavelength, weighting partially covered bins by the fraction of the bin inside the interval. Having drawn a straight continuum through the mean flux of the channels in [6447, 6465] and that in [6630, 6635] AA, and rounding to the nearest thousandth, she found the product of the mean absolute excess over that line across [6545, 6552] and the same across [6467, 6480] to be 0.006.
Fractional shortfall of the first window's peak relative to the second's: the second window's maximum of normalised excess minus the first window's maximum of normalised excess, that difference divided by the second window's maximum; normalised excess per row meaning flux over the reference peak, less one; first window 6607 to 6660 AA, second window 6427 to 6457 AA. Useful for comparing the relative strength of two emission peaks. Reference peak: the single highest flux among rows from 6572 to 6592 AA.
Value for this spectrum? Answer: 0.48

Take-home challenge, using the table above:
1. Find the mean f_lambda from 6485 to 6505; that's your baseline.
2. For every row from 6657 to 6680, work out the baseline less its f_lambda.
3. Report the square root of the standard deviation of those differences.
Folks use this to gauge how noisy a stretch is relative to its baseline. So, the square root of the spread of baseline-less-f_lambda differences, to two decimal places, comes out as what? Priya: 0.19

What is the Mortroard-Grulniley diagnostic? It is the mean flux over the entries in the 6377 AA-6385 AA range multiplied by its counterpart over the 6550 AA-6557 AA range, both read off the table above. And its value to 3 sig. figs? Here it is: 25.9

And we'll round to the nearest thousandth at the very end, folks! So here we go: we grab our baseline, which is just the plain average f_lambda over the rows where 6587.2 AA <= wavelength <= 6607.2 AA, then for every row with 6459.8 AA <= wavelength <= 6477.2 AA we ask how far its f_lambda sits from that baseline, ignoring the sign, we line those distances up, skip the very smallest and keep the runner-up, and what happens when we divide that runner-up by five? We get 0.031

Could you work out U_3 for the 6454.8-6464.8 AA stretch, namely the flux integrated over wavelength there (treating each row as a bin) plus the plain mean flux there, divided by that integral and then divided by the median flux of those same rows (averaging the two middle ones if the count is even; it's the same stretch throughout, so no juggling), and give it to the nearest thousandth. 0.219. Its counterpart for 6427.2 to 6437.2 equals 0.205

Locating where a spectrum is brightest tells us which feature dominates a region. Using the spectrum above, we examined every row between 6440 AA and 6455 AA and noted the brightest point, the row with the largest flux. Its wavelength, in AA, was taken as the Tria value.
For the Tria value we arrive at 6441.0 AA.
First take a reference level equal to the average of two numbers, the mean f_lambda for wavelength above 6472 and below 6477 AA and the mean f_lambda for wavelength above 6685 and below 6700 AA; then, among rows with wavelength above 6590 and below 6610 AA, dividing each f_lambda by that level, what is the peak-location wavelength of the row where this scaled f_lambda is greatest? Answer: 6608.5 AA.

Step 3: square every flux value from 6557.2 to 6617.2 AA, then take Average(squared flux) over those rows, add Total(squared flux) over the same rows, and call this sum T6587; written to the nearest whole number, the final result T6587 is 627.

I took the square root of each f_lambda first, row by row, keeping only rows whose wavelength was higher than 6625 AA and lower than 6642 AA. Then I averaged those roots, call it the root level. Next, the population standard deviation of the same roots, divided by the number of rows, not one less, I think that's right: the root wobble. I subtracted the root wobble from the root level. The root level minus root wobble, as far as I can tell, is 2.20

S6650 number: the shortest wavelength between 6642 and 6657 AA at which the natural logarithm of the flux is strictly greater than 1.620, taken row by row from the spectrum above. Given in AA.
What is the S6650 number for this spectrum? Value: 6651.0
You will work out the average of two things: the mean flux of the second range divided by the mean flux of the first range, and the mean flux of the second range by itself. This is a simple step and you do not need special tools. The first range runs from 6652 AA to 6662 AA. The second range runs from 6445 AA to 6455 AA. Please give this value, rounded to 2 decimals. 3.02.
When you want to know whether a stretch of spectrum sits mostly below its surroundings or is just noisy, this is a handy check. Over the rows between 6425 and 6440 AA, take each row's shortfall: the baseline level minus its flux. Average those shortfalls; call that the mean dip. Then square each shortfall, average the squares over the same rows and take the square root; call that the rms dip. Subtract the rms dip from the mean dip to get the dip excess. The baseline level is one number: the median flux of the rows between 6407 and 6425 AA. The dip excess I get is -0.63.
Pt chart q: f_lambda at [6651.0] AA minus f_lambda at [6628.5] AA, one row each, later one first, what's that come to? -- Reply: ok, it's 0.23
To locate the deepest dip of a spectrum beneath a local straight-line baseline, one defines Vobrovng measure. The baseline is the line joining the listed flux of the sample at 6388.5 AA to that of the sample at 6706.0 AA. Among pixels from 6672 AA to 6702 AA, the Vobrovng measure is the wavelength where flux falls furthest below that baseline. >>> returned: 6693.5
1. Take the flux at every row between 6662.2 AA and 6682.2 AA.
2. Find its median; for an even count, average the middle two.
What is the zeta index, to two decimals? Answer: 5.21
